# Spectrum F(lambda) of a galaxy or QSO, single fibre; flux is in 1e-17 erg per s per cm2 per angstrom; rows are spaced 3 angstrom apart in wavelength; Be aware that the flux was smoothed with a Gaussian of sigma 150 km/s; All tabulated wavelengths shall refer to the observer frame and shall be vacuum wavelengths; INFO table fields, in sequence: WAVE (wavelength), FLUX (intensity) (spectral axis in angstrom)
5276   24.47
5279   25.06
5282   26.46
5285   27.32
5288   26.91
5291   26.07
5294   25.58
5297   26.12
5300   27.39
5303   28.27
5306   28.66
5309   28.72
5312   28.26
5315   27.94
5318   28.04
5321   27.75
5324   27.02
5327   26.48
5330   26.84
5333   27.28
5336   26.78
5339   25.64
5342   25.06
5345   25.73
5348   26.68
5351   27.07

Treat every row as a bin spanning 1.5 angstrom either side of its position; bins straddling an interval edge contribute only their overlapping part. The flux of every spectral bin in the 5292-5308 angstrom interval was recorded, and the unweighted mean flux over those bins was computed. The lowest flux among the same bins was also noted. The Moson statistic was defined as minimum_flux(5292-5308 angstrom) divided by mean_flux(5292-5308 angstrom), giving 0.940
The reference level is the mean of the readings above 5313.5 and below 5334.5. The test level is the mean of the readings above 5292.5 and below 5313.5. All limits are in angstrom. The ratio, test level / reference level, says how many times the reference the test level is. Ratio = 1.01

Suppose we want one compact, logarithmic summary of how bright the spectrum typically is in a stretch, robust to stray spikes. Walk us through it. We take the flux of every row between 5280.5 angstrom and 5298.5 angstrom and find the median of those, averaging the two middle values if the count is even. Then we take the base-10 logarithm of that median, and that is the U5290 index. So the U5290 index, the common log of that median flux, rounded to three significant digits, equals 1.42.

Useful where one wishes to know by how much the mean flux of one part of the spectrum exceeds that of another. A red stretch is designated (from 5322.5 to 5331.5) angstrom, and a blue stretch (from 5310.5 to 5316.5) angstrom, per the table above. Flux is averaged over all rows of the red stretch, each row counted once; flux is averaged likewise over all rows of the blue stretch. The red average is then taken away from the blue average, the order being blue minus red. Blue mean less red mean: 1.3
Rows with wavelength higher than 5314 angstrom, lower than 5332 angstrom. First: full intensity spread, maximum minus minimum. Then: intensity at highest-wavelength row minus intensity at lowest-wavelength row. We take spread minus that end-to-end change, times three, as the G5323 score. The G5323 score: 8.0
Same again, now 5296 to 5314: 1.4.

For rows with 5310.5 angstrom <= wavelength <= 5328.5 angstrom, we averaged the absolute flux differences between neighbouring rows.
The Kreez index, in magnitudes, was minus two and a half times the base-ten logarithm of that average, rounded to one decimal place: 1.0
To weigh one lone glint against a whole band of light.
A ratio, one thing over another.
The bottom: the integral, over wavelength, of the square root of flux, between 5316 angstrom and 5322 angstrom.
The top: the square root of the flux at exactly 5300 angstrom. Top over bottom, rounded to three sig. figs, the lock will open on 0.165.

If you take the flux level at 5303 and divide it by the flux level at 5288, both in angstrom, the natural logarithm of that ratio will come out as 0.049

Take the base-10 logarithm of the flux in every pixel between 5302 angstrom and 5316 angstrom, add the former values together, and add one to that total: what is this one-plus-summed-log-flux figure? 8.26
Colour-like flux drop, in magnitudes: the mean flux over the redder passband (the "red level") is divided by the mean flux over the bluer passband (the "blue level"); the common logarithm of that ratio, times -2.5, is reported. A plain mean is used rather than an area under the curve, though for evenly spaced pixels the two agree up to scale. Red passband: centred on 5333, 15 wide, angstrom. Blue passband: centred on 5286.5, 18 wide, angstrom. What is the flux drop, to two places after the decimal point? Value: -0.02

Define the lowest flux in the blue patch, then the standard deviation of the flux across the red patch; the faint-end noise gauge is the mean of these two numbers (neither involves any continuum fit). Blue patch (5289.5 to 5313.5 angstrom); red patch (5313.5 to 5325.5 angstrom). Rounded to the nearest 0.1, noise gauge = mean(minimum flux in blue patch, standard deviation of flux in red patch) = 13.0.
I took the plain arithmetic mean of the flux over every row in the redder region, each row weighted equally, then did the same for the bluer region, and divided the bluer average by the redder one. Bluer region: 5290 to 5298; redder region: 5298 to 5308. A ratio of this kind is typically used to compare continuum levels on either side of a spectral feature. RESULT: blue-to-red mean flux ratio 0.92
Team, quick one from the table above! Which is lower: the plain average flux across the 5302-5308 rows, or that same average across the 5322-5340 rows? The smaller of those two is 26.7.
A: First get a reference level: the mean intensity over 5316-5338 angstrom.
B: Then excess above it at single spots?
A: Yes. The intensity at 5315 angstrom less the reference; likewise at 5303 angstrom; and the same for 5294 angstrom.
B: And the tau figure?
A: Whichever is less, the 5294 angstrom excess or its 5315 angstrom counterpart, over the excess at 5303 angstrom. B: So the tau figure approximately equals -1.4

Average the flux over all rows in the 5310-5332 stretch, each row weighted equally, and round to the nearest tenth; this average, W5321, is 27.5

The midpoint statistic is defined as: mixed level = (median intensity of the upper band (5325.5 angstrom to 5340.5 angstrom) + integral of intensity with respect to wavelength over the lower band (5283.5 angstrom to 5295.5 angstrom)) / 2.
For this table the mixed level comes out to 172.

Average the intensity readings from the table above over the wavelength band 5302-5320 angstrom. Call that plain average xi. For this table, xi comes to 28.3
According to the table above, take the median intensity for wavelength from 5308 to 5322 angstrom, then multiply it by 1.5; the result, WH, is 42.1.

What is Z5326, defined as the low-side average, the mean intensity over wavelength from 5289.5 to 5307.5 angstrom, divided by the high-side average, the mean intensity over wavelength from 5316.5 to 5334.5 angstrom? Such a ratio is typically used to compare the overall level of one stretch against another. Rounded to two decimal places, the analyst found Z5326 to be 0.99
